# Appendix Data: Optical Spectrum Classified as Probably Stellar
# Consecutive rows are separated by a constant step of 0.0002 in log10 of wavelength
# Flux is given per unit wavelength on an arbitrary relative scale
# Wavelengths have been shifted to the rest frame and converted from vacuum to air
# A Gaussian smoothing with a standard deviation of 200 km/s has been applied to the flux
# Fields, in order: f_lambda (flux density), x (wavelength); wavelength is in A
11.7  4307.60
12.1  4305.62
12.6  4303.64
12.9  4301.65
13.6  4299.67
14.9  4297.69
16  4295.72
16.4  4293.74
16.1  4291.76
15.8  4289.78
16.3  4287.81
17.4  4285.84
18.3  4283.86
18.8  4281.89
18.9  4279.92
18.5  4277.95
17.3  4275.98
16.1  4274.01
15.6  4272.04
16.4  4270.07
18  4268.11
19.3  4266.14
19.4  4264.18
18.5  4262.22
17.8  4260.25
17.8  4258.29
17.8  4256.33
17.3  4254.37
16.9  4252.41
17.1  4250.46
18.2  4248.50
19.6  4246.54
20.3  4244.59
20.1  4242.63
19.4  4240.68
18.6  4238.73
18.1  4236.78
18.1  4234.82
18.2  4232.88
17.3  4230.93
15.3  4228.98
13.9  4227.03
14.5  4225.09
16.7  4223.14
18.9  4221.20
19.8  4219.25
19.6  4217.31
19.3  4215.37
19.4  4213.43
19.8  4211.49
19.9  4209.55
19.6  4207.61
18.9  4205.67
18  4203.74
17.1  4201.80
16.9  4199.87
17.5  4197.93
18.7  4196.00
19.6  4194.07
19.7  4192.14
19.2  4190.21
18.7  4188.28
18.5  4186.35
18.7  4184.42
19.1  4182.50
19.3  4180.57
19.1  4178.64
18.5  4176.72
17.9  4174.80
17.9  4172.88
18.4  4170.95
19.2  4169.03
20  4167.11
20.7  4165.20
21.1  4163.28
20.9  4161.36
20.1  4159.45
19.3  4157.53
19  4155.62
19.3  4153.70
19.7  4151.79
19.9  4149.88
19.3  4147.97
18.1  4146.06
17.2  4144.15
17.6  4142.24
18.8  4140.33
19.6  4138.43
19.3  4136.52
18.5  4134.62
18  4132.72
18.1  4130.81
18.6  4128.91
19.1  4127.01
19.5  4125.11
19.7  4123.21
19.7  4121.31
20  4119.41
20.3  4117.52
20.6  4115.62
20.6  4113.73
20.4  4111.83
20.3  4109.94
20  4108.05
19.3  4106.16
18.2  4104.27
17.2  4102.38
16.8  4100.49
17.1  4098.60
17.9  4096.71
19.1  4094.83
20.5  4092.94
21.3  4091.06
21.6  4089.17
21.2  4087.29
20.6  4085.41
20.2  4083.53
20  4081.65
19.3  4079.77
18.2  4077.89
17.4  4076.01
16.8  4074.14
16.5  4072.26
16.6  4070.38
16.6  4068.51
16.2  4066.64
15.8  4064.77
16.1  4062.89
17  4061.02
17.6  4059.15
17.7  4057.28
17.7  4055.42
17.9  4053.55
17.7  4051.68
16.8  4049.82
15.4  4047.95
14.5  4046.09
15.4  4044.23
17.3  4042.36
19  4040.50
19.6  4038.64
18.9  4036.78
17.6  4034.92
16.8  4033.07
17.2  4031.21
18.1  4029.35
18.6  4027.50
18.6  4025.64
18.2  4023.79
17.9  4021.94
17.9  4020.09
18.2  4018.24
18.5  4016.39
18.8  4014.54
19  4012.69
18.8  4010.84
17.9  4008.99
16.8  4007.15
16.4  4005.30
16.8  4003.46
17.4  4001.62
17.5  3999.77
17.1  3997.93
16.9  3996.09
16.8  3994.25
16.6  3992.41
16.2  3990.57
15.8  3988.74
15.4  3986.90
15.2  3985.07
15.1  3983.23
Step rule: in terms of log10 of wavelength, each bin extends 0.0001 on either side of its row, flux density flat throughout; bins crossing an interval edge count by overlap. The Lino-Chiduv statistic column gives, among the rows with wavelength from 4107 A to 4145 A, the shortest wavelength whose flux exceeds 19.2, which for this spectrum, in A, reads 4108.05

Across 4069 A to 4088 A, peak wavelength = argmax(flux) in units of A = 4087.29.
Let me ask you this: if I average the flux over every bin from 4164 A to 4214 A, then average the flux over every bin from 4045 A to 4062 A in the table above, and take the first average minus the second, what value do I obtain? 1.9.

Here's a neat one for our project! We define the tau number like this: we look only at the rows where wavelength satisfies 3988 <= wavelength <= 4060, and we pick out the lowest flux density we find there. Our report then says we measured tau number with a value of 14.5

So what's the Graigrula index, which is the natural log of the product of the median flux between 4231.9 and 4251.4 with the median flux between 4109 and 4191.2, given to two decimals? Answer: 5.87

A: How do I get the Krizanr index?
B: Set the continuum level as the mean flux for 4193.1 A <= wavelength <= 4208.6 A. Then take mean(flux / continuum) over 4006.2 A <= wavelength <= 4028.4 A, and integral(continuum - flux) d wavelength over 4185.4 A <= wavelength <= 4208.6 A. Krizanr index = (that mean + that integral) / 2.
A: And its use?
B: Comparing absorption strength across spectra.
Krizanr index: -2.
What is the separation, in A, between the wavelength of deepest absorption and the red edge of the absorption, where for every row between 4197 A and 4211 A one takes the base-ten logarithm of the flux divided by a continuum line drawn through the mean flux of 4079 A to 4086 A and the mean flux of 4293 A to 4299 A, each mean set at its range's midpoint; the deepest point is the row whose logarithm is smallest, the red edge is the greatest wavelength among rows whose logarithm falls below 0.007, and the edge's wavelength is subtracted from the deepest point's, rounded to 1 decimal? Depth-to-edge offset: -1.9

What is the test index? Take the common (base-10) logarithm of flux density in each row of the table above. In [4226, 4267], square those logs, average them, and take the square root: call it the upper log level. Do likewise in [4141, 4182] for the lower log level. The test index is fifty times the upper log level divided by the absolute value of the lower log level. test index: 48.96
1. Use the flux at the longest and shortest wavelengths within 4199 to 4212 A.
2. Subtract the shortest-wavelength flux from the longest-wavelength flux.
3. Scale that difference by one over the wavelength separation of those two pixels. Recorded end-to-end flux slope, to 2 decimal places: 0.25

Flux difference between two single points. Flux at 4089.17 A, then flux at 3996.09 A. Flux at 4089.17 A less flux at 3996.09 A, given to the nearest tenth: 4.7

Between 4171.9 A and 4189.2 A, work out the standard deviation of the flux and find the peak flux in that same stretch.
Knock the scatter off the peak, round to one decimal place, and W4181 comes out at 18.8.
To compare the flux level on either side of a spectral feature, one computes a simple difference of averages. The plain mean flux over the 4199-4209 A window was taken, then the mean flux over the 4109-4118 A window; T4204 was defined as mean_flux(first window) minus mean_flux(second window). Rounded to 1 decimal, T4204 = -2.3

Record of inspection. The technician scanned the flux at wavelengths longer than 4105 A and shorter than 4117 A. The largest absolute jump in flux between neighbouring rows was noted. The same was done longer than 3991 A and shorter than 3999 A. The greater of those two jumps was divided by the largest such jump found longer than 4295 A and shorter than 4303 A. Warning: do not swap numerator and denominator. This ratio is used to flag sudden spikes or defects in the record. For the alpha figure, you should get 0.54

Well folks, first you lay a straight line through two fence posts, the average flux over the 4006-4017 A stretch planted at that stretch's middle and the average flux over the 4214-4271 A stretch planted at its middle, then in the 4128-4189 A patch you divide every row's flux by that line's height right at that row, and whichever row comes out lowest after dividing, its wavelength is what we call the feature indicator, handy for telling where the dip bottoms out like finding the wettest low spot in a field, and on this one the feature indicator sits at 4144.15 A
